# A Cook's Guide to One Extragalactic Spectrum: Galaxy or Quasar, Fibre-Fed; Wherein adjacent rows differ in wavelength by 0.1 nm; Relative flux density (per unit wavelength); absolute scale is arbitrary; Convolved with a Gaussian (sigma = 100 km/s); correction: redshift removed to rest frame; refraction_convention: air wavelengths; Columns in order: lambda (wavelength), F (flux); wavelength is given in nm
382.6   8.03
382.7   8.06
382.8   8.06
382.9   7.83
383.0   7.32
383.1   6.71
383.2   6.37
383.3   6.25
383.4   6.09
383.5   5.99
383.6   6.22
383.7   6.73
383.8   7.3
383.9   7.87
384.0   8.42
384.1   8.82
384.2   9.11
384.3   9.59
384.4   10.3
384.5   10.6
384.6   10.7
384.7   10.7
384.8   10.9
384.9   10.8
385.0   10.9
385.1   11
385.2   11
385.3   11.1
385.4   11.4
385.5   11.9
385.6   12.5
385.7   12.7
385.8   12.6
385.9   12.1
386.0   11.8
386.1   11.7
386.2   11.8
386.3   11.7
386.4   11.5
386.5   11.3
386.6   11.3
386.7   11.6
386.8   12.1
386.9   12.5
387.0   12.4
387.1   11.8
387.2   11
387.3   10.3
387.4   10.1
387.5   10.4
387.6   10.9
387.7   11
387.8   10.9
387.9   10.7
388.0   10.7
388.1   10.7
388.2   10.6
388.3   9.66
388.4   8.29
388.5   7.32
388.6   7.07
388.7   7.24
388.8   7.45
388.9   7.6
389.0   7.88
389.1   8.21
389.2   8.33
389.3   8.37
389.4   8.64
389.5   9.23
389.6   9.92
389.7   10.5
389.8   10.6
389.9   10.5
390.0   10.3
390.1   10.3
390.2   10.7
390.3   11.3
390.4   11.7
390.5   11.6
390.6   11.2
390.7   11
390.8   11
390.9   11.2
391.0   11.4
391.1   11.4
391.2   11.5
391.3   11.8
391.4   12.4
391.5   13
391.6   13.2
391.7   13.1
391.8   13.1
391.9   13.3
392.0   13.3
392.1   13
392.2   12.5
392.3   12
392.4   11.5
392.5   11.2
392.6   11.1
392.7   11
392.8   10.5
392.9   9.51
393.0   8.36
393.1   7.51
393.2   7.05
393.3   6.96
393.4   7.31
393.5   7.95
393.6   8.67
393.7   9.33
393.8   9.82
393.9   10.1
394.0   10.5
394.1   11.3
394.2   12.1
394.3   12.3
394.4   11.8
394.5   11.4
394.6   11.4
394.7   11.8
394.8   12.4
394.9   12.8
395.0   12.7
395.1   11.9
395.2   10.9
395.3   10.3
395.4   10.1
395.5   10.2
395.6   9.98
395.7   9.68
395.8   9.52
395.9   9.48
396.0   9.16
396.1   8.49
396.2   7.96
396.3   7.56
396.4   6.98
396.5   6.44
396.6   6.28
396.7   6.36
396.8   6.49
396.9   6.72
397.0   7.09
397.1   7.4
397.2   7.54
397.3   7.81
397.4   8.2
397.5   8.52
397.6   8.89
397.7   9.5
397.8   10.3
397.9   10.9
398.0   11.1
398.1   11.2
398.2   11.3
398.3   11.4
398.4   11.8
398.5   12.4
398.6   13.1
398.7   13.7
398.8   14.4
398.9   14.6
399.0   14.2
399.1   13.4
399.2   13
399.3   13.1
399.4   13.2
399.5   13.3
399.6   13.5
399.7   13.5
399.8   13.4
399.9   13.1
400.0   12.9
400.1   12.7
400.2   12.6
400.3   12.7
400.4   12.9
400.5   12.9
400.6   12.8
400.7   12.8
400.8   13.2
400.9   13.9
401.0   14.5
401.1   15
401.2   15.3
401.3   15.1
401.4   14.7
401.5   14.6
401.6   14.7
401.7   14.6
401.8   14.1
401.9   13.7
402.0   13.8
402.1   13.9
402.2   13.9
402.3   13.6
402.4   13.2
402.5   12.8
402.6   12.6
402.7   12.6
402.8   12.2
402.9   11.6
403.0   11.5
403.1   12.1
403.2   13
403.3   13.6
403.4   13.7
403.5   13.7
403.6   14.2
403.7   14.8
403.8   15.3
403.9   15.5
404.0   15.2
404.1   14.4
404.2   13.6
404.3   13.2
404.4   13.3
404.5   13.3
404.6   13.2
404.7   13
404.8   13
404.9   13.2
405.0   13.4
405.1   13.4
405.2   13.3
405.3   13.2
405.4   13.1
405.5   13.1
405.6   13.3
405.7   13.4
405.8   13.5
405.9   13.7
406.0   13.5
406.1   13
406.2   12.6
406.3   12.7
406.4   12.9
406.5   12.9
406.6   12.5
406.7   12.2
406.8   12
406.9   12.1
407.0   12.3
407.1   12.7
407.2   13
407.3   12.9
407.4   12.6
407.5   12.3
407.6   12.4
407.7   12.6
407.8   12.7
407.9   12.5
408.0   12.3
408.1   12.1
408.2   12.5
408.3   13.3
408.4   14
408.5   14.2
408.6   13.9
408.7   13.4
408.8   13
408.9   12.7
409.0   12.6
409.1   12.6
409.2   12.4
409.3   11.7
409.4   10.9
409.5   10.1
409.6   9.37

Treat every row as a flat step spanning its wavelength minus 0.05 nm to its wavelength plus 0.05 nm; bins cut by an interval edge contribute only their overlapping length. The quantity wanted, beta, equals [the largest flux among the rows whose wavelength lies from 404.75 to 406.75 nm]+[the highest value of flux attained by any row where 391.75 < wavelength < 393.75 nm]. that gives 27.0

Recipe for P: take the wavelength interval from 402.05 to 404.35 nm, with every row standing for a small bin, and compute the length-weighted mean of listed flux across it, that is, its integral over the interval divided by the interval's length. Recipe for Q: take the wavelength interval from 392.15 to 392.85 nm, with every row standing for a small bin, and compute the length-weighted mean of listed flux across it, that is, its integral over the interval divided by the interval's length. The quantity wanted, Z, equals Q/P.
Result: 0.85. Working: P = 13.5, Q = 11.4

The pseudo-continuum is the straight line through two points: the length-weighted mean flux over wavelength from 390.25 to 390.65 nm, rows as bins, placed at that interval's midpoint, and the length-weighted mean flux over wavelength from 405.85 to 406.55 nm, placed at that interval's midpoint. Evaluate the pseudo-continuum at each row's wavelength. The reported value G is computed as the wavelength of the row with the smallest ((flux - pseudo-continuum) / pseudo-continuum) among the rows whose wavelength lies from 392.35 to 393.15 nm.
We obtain 393.1 nm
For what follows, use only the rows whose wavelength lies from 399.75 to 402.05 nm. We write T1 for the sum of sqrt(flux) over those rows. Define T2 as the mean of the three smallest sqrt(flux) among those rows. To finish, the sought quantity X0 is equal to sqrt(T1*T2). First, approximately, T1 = 85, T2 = 3.56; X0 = 17.4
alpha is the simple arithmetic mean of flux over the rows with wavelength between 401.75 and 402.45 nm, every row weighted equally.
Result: 13.7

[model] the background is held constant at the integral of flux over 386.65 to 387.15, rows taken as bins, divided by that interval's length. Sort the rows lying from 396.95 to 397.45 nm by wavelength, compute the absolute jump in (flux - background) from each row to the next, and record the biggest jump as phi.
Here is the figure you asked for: 0.39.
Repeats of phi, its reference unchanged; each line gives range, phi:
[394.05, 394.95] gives 0.80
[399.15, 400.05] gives 0.30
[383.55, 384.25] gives 0.57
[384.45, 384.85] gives 0.20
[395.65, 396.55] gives 0.67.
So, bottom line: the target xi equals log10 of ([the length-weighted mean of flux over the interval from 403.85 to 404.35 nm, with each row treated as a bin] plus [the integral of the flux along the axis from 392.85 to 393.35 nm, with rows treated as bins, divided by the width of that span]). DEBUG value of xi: 1.347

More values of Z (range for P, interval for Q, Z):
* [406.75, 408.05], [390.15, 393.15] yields 0.92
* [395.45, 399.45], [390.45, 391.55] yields 1.16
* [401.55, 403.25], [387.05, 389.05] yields 0.73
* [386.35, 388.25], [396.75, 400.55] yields 1.03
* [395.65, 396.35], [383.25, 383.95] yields 0.75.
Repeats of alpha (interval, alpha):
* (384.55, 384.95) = 10.8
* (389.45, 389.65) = 9.6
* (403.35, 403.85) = 14.3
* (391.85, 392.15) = 13.2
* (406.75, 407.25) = 12.4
